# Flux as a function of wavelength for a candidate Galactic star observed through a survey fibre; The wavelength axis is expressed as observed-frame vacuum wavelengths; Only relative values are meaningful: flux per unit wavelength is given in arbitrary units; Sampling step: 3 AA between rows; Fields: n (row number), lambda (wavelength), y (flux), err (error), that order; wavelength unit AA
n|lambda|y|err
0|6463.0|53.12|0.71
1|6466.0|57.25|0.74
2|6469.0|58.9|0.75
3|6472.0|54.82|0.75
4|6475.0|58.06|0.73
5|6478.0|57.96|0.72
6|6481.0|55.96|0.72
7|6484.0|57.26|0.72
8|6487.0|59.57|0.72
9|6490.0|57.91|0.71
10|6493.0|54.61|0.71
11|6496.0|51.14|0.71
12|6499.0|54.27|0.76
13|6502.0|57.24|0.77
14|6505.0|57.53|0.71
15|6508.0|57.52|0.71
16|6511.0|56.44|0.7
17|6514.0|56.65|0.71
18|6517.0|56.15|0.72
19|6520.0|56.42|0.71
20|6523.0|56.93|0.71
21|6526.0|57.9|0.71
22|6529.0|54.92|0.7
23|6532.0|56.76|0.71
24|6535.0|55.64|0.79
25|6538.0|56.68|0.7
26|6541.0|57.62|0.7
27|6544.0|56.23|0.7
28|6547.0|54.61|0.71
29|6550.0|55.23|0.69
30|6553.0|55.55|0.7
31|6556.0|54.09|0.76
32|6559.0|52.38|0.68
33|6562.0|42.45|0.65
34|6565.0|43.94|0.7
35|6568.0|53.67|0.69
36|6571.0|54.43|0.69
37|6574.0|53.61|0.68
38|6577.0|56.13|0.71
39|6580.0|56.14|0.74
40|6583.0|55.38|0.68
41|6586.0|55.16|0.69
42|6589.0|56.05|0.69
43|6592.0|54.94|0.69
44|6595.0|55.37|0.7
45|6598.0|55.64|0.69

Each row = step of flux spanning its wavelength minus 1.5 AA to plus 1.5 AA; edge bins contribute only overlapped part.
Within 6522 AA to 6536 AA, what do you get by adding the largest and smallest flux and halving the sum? 56.4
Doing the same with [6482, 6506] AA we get 55.4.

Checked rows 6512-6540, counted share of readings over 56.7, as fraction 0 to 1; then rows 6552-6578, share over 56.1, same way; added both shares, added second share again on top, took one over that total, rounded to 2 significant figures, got 1.8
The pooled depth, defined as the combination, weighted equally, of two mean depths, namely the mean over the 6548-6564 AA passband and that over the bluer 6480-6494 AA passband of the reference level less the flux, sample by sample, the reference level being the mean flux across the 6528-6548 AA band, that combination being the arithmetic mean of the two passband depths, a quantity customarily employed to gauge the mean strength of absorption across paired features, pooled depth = 1.6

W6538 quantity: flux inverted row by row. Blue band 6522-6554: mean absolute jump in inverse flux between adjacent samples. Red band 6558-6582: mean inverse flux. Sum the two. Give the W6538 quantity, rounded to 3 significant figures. 0.0200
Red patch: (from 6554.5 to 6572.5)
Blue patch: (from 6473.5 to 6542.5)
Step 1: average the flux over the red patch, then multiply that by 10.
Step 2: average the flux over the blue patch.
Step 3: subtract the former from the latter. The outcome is -445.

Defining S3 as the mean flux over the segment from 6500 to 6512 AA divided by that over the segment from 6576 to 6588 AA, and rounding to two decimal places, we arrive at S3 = 1.03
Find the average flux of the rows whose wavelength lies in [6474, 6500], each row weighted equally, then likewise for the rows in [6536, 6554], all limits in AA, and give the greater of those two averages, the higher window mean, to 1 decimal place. 56.3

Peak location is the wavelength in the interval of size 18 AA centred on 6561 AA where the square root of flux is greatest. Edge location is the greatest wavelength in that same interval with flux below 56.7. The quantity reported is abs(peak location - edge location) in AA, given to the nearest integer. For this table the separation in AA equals 15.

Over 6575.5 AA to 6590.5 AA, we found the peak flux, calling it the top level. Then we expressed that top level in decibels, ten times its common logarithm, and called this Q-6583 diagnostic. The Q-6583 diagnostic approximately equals 17.5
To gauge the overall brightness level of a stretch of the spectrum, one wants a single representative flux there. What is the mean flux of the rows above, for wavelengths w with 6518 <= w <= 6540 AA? 56.5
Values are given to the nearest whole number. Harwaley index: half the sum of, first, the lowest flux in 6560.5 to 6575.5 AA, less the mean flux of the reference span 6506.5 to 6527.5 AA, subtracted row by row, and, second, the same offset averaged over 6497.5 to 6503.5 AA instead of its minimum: -8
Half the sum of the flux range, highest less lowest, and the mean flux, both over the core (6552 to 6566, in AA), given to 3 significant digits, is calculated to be 31.4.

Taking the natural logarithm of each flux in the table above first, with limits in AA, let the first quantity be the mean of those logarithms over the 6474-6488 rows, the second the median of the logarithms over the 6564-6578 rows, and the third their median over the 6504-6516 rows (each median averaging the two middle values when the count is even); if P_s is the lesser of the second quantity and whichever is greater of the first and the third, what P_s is 3.98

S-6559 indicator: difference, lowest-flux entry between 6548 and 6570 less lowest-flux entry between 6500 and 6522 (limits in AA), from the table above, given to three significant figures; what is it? -13.7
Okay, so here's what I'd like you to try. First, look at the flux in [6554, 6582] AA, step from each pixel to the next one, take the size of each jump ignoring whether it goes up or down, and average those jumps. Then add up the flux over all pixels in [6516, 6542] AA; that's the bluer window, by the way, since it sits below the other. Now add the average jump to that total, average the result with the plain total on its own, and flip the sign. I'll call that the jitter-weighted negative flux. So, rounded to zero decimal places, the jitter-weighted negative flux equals -511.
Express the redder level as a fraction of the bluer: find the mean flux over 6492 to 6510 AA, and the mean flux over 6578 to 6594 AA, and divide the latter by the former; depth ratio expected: 1.00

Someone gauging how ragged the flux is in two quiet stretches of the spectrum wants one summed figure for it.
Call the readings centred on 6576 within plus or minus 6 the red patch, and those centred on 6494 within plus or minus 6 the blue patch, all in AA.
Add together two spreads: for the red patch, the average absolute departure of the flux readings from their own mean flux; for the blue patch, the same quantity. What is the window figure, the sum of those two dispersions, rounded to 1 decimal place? 2.8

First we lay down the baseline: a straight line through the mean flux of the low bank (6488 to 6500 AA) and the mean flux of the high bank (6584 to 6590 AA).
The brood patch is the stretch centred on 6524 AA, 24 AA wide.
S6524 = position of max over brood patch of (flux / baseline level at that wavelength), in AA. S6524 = 6526.0 AA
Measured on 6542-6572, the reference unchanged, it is 6544.0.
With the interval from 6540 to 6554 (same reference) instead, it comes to 6541.0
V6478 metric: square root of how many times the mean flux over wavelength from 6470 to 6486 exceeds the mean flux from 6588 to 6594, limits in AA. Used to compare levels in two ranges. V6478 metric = 1.01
